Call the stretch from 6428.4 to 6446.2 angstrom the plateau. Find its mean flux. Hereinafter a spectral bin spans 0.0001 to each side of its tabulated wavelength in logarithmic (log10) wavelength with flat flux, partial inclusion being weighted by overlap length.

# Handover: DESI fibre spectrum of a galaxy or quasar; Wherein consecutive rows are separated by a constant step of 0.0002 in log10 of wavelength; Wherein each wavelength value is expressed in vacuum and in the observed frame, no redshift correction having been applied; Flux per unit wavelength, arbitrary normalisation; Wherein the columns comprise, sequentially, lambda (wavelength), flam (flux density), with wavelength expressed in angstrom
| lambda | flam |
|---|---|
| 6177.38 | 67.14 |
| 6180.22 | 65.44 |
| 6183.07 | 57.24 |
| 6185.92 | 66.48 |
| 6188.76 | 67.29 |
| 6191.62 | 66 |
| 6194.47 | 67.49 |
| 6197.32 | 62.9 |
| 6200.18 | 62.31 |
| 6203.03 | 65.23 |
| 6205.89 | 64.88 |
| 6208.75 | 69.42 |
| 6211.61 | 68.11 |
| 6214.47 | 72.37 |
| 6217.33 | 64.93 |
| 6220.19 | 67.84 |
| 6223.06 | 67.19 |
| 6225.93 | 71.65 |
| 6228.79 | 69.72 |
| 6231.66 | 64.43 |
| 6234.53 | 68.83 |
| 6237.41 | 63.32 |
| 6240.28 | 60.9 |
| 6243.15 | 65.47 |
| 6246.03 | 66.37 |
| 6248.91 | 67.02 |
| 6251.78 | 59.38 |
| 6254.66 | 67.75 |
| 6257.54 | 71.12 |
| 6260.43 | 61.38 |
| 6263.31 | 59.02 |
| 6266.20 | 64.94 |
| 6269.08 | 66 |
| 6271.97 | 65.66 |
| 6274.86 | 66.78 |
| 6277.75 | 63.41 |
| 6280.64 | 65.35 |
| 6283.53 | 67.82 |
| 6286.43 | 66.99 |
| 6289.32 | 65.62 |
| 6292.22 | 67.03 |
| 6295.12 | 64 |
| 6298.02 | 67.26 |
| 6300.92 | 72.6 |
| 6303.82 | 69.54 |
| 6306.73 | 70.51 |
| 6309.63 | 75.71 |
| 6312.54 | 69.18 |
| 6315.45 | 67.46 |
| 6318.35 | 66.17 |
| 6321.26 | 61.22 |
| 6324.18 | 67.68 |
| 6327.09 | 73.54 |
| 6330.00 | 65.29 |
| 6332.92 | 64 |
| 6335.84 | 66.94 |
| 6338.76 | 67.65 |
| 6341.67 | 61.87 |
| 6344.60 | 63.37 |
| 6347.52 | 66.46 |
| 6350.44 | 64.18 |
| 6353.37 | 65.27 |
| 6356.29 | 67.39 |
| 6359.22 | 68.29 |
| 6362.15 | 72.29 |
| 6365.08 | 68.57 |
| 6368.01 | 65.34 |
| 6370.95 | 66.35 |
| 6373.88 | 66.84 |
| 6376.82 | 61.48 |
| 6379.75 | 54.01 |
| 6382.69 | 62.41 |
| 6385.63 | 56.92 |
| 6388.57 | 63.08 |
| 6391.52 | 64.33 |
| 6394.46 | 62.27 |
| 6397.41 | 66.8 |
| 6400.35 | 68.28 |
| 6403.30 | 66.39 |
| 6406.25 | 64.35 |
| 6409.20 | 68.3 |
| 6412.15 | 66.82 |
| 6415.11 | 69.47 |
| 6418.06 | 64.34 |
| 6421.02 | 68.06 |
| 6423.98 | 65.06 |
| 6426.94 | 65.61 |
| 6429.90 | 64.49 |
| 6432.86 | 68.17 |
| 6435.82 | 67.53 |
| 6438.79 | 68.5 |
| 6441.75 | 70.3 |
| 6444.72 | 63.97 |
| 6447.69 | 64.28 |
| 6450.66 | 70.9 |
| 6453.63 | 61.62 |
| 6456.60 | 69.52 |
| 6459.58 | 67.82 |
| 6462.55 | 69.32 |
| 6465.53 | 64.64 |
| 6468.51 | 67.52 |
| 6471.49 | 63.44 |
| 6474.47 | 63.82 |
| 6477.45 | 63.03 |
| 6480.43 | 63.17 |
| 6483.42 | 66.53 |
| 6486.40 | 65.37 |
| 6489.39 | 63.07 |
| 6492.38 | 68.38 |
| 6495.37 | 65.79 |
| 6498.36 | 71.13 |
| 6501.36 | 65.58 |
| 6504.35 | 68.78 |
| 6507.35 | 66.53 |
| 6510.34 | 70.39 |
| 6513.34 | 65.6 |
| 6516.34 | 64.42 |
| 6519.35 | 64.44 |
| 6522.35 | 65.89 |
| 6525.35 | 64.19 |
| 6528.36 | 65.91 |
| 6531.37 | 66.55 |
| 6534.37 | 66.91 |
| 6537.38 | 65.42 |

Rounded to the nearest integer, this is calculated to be 67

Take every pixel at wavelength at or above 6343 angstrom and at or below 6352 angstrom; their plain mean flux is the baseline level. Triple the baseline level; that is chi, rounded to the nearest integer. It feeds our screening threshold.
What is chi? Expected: 194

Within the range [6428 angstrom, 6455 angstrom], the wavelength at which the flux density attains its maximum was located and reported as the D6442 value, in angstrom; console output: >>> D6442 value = 6450.66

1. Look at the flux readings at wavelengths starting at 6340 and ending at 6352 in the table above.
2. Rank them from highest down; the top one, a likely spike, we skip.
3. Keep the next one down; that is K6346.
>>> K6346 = 64.18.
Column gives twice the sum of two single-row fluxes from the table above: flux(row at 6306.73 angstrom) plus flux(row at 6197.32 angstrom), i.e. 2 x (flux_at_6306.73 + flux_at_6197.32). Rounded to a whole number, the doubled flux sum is 267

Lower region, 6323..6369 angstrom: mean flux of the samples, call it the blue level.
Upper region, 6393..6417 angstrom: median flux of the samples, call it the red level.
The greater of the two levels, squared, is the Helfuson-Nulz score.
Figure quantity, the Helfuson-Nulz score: 4464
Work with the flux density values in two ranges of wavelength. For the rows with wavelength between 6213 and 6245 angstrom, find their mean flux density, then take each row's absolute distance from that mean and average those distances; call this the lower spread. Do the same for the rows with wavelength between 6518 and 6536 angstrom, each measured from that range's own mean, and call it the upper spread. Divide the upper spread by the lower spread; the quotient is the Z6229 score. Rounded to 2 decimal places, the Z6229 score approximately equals 0.31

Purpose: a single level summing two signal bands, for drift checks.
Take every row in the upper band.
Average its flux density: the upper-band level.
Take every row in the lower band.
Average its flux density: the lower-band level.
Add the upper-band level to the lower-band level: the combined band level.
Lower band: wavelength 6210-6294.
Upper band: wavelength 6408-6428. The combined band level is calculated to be 133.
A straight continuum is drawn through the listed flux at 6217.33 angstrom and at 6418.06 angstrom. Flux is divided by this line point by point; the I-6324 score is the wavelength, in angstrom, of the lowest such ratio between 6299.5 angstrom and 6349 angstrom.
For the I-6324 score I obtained 6321.26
